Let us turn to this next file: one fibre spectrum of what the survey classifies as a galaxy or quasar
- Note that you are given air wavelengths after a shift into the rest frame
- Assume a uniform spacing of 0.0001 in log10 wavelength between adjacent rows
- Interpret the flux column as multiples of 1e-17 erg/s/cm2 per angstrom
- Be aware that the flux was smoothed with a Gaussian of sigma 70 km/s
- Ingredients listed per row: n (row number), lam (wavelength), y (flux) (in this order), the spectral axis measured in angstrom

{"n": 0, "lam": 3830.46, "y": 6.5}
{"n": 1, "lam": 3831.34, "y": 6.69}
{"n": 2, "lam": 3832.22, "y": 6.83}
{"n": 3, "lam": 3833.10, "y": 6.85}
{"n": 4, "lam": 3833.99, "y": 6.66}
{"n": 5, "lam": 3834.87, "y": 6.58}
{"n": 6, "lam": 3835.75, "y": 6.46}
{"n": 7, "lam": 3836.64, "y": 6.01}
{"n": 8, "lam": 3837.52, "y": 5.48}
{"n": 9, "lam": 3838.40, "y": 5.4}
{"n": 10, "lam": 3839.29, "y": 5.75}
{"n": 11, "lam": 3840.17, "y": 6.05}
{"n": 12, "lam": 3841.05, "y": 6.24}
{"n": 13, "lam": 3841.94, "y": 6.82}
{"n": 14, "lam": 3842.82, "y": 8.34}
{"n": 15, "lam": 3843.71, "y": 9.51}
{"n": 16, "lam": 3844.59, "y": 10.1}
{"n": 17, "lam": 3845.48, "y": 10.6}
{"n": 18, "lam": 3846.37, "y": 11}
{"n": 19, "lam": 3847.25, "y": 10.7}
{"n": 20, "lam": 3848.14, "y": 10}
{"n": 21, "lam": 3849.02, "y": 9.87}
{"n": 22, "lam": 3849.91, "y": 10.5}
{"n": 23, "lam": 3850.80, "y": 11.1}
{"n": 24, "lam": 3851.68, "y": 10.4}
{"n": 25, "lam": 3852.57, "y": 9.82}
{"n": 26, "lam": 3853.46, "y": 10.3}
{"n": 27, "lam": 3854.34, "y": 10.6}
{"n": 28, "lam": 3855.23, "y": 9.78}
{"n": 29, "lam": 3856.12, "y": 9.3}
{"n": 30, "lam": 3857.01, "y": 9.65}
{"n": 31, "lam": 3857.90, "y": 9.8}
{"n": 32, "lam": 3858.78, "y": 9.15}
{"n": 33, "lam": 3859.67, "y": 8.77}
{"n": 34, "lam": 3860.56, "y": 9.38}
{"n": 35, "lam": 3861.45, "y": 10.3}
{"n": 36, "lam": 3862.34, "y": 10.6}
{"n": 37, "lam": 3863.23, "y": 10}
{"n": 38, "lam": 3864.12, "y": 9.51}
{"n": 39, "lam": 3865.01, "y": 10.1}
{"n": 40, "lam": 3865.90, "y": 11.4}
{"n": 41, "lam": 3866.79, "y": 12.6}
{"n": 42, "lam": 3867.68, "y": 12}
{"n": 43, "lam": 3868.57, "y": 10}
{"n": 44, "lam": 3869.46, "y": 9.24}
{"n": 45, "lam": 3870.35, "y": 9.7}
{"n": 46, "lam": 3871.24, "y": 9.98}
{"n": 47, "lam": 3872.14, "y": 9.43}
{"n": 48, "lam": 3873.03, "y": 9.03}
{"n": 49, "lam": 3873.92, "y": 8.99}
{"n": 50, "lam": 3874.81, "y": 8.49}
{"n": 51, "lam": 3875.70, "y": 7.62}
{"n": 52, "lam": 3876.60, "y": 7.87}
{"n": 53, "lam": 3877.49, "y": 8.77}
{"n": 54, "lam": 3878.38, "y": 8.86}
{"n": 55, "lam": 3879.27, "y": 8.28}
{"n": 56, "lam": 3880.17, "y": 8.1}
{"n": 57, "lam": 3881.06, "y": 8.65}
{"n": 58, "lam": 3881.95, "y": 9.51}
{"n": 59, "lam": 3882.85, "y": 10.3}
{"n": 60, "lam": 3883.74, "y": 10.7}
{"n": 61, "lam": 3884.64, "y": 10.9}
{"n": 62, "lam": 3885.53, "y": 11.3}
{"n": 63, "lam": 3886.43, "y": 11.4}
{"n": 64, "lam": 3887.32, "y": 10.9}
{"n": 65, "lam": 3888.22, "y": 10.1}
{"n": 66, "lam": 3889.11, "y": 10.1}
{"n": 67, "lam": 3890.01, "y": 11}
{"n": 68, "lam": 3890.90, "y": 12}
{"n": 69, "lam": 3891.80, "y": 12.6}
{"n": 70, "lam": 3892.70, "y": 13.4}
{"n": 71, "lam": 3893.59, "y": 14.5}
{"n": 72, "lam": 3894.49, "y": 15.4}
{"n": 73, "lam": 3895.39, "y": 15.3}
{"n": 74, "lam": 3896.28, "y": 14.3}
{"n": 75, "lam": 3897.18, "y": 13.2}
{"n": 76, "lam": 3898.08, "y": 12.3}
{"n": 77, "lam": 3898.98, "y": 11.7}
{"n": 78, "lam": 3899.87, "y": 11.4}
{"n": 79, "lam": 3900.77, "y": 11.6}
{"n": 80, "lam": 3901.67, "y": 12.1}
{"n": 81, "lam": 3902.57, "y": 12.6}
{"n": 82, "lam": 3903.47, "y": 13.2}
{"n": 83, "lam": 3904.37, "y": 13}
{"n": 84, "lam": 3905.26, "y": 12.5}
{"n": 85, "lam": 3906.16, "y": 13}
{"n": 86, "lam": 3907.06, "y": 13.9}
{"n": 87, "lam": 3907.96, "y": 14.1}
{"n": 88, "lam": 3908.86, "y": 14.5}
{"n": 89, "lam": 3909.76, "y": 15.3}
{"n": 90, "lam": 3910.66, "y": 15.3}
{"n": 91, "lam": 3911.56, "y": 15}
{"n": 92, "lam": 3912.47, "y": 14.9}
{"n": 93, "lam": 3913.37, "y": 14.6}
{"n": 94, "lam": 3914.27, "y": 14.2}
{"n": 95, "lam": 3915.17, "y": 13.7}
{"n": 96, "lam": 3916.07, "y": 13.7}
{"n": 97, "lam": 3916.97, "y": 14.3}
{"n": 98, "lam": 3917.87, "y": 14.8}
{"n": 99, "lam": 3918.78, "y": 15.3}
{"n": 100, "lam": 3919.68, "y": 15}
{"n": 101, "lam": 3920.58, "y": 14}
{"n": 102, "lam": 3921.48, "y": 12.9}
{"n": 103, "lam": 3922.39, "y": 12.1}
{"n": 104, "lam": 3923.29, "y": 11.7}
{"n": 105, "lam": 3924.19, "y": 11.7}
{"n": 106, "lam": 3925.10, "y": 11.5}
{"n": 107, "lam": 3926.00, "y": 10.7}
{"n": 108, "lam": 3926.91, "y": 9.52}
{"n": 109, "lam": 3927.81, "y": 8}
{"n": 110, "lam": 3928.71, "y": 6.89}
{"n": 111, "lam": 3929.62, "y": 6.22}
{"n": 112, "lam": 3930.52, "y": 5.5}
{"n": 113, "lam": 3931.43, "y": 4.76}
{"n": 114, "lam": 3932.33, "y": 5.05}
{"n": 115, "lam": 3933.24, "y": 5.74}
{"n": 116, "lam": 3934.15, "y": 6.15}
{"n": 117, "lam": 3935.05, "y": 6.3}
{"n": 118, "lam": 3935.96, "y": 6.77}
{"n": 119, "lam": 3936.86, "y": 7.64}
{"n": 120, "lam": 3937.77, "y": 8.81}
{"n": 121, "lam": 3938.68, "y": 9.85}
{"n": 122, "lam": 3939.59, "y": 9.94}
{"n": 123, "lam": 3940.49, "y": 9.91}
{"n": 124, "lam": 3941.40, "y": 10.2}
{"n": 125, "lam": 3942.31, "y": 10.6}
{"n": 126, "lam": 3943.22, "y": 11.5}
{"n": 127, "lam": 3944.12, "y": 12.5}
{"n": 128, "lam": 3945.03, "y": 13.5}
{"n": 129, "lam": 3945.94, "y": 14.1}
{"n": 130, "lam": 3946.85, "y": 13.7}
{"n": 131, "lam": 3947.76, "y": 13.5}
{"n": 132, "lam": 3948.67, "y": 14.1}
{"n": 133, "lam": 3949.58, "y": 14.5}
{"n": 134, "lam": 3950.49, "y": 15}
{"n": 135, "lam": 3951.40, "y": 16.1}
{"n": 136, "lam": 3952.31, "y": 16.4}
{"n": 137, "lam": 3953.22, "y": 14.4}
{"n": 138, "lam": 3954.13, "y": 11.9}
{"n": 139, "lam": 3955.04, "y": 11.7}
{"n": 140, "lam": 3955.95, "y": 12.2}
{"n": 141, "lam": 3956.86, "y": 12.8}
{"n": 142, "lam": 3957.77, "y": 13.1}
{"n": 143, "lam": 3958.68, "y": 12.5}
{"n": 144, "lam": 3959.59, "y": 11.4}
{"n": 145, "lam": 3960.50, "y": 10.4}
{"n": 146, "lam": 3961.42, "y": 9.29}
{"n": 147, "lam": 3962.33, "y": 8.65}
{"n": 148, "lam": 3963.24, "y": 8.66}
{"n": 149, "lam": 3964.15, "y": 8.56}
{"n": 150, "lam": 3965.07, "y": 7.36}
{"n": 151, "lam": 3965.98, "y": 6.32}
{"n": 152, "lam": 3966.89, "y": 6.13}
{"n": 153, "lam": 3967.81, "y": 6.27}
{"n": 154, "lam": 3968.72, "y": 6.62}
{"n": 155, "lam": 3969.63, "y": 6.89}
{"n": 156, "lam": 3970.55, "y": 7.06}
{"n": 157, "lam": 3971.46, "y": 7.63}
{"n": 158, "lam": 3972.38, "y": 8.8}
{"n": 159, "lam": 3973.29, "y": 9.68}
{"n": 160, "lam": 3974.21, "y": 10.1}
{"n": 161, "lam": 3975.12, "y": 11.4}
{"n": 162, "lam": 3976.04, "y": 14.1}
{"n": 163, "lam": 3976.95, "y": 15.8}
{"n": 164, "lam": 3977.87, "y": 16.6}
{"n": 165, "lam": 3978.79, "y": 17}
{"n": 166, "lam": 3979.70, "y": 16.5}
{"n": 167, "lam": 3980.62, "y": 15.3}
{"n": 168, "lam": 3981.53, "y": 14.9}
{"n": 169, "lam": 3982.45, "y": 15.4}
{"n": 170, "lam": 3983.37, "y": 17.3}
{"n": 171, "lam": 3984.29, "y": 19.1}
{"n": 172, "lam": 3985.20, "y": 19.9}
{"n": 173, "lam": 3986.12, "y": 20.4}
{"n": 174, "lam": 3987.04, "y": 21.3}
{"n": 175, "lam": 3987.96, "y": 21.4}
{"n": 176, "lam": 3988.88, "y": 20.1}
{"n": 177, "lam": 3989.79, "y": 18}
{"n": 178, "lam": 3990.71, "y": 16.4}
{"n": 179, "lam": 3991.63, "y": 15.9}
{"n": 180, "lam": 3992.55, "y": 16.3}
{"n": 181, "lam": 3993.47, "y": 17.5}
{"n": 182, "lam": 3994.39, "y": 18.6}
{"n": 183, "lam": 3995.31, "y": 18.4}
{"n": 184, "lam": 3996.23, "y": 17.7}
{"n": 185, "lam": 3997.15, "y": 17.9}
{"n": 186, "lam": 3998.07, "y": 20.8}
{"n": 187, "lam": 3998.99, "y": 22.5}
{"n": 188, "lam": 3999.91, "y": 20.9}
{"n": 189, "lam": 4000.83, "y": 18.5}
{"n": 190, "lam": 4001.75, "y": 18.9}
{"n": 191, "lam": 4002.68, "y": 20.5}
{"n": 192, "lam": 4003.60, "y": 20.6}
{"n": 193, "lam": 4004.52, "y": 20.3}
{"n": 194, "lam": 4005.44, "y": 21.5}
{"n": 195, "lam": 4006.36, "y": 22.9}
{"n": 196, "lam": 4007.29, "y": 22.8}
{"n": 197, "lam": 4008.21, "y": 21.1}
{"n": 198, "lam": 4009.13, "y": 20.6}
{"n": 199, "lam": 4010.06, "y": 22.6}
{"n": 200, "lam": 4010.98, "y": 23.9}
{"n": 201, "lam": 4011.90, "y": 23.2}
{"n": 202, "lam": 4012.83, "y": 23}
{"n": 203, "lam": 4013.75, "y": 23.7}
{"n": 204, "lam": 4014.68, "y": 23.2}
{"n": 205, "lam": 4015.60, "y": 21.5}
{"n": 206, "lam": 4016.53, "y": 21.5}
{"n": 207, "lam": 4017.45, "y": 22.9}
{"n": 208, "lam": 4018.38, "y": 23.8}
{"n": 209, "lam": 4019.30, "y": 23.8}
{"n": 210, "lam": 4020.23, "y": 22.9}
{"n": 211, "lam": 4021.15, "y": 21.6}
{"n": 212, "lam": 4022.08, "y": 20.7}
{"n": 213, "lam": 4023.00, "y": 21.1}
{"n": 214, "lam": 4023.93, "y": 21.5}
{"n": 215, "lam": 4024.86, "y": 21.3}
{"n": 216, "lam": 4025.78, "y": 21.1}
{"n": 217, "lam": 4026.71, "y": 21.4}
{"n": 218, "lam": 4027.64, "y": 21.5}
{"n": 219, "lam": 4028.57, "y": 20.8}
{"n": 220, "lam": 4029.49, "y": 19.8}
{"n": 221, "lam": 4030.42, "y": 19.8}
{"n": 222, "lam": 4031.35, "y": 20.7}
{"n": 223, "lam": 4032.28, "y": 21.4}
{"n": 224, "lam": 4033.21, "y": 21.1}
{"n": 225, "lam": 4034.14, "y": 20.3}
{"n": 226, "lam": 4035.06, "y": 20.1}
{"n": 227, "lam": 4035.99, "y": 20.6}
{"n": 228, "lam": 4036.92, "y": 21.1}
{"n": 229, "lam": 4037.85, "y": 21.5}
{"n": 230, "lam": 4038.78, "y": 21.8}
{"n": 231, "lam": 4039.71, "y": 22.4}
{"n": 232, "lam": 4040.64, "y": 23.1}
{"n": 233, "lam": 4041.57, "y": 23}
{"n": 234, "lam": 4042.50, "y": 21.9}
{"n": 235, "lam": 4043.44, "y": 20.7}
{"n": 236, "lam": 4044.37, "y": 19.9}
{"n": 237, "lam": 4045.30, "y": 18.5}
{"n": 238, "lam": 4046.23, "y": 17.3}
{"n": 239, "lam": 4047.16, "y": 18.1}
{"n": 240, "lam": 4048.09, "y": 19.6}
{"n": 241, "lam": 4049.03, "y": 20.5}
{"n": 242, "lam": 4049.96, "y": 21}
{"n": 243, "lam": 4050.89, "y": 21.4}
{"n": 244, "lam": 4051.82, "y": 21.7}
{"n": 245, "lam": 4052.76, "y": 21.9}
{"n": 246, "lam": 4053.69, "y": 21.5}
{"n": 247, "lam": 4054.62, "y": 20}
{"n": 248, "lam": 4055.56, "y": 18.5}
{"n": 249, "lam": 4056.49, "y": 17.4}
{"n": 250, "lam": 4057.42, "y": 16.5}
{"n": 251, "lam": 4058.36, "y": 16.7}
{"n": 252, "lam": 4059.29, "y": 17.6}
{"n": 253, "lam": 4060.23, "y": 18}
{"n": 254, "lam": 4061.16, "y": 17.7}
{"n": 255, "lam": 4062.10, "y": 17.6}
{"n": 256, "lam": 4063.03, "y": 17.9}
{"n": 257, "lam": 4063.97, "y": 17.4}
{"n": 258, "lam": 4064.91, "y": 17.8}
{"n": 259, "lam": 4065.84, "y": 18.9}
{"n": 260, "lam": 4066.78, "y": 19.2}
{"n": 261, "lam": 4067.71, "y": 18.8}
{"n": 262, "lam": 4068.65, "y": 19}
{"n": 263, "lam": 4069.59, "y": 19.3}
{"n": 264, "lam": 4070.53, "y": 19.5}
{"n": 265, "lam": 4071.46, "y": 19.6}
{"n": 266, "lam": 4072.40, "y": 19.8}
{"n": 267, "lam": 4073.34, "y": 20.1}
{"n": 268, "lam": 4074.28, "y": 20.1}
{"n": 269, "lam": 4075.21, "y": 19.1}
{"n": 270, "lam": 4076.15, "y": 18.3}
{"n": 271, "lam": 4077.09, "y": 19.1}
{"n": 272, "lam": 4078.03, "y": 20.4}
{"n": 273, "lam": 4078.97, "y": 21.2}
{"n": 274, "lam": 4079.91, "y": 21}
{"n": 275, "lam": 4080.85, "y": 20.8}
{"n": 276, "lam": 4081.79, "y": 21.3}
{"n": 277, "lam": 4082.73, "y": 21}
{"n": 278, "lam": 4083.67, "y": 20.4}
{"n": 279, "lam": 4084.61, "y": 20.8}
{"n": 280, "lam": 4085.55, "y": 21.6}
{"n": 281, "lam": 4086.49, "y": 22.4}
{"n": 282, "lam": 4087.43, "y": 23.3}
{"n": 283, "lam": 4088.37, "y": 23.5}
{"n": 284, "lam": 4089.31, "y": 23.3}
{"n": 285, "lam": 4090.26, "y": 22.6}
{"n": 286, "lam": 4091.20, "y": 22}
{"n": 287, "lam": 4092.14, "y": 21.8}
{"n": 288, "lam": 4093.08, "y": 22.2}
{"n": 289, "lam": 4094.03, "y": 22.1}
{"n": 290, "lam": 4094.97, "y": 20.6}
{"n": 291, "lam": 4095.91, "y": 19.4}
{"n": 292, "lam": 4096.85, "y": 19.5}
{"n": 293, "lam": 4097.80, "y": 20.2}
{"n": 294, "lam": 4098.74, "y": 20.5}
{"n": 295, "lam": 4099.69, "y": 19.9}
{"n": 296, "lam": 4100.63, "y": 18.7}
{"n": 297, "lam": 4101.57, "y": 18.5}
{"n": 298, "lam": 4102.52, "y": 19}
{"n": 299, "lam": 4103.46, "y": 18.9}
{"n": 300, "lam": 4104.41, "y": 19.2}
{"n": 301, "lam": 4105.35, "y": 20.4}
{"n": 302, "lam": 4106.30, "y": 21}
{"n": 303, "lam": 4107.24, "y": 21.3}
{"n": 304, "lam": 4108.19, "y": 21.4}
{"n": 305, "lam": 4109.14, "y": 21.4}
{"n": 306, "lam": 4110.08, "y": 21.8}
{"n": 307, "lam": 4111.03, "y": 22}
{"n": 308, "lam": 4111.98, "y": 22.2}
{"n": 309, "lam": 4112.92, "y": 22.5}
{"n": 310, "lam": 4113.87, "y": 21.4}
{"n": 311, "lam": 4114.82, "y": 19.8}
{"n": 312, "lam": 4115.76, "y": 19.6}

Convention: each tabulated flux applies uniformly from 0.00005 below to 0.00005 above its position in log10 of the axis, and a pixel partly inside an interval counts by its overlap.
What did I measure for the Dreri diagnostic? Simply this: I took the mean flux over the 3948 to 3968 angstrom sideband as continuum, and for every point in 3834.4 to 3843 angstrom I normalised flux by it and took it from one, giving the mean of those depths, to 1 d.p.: 0.4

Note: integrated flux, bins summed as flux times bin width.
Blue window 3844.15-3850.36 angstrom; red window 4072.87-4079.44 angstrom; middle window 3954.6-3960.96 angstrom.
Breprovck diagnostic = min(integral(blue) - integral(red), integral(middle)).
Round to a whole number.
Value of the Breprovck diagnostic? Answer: -65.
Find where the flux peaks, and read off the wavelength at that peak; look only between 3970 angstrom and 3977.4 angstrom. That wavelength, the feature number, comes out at 3976.95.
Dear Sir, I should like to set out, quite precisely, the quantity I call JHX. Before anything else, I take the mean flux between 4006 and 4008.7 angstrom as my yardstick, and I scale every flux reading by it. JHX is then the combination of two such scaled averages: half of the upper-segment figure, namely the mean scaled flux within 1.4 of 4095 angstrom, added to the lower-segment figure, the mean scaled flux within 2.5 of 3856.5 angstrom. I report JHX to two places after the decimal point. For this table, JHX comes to 0.90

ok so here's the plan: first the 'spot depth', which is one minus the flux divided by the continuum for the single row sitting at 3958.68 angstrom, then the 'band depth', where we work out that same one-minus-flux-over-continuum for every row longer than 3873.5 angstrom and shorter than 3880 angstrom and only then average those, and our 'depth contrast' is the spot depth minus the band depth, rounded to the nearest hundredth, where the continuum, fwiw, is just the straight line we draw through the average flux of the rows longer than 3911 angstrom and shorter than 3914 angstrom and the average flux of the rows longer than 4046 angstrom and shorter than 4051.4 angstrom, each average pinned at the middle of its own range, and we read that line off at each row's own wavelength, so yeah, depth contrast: -0.14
